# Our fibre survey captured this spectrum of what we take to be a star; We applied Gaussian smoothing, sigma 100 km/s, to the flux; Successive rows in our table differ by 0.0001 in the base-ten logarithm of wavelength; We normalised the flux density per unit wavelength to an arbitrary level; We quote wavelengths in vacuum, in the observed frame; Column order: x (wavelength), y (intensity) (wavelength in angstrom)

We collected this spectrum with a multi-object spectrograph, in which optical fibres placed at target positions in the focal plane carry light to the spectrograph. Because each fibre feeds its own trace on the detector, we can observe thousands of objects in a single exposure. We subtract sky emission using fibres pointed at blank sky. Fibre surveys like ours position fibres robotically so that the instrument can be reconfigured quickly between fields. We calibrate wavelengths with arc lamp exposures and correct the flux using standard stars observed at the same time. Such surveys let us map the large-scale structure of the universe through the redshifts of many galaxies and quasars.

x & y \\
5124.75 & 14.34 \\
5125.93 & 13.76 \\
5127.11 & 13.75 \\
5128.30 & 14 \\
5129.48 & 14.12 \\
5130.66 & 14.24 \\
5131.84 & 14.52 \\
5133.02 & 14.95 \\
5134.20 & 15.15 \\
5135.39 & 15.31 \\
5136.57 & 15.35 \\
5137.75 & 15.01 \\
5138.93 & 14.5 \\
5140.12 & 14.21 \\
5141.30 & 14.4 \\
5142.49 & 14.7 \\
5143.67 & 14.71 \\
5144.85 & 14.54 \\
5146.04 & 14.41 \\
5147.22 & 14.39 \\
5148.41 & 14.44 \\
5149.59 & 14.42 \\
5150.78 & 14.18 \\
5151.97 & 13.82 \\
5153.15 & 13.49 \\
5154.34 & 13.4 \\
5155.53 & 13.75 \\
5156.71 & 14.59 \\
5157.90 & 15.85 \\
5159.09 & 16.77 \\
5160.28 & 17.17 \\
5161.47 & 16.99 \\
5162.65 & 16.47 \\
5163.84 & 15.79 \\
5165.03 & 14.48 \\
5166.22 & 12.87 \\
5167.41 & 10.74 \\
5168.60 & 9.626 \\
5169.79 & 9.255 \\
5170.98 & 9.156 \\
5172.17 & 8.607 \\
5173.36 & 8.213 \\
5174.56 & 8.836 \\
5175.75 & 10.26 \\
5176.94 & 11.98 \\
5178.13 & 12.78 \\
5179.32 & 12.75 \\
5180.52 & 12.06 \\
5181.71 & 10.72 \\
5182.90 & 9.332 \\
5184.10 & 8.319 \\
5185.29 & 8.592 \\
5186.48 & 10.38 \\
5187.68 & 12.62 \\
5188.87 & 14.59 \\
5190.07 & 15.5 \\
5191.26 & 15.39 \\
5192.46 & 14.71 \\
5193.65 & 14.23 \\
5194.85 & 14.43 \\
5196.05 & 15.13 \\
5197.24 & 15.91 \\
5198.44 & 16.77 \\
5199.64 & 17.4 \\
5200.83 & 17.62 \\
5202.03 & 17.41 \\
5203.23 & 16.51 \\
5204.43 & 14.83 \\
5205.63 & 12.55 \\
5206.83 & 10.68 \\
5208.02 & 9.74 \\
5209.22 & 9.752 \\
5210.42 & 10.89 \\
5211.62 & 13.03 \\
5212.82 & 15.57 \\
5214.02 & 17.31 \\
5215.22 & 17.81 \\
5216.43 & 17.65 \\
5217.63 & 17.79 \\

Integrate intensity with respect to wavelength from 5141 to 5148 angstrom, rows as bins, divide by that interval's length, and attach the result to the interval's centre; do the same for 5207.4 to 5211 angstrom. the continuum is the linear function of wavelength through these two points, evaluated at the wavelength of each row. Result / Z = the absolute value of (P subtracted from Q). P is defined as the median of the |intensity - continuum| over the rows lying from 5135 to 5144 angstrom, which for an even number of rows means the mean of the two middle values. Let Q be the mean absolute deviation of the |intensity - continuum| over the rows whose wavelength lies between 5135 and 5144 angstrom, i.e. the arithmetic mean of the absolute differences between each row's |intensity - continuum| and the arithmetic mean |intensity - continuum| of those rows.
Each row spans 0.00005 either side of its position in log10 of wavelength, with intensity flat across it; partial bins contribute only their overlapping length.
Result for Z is 0.1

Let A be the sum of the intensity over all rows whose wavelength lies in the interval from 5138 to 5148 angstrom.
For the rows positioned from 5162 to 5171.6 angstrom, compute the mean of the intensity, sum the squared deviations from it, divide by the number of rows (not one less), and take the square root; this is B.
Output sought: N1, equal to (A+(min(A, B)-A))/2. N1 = 1.41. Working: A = 116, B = 2.81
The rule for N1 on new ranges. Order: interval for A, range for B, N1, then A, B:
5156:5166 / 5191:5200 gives 0.53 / 128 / 1.06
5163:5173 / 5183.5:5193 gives 1.41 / 91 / 2.83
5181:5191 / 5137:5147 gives 0.11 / 90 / 0.23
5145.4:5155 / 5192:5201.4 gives 0.63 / 113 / 1.26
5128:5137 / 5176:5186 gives 0.86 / 118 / 1.73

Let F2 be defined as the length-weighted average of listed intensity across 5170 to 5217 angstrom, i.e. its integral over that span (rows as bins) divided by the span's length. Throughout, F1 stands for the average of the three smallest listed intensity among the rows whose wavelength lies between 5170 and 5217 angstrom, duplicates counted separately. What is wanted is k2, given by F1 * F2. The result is 109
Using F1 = 8.4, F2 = 13.0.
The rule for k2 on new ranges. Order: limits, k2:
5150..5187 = 103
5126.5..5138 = 204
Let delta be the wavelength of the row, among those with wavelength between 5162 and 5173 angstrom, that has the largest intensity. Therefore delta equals 5162.65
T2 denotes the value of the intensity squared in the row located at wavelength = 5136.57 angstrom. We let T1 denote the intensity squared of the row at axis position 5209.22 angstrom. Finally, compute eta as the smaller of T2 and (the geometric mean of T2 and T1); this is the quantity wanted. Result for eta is 150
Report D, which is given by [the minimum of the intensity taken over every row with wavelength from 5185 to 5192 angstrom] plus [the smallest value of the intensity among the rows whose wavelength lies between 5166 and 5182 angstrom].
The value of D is 17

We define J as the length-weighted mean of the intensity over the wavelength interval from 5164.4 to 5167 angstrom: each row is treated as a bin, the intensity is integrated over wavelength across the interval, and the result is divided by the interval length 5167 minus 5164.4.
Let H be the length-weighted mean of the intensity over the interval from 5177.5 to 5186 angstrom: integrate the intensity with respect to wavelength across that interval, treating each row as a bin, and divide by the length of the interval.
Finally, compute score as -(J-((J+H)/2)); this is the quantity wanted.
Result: -1.4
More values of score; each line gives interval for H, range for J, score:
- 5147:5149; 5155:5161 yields -0.6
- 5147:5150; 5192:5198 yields -0.3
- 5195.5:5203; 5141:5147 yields 1.1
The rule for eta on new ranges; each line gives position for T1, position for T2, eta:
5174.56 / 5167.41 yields 95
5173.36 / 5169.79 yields 76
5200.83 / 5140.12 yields 202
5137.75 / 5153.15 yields 182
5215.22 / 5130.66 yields 203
